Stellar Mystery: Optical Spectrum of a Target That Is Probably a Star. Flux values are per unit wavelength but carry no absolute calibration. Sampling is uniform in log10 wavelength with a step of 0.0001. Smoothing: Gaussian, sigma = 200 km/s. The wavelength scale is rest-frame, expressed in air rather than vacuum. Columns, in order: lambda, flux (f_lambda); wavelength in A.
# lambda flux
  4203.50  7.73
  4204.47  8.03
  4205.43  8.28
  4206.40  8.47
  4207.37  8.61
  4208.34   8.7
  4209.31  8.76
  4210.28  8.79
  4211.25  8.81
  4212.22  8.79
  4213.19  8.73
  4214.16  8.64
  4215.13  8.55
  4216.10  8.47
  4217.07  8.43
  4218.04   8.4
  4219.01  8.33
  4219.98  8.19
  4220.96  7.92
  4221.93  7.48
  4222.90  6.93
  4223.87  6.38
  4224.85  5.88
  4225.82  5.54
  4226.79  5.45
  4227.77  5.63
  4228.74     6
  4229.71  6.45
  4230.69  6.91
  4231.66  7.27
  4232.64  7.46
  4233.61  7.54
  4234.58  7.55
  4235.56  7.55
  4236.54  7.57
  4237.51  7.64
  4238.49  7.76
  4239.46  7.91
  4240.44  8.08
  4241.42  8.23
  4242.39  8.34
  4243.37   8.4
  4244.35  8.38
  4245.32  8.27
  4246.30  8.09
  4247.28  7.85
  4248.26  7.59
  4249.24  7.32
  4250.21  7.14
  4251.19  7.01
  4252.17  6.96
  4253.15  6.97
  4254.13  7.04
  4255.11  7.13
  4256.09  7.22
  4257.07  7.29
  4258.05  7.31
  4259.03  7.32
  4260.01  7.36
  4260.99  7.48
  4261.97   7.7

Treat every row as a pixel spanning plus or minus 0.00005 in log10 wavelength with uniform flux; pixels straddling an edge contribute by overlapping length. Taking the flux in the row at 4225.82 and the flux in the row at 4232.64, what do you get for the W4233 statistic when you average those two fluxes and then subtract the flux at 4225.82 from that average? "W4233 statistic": 1.0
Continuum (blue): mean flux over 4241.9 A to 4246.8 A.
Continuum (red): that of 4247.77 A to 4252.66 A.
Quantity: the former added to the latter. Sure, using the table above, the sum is 15.5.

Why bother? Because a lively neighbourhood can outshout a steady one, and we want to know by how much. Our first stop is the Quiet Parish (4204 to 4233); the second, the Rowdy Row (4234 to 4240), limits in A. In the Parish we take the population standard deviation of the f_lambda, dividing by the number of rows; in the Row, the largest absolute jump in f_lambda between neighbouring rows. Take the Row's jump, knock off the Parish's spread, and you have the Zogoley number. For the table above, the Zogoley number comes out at -1.0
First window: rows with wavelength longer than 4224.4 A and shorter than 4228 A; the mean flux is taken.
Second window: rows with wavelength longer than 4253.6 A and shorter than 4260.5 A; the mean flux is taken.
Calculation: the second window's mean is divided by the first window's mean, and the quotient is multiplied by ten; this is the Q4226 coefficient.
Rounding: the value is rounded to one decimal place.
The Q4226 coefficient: 12.9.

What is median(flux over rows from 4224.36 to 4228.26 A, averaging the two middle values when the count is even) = 5.6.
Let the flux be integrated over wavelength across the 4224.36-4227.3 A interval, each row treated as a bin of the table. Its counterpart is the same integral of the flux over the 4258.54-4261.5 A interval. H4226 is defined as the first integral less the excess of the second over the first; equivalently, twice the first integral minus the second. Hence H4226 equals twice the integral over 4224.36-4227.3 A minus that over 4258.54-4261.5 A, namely 11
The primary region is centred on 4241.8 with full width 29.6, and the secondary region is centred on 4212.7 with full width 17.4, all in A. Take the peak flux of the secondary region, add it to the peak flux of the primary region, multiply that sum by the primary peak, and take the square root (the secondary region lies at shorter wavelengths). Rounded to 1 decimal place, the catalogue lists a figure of 12.0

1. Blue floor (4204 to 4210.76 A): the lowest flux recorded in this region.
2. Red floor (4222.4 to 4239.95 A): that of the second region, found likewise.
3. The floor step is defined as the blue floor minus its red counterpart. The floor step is 2.6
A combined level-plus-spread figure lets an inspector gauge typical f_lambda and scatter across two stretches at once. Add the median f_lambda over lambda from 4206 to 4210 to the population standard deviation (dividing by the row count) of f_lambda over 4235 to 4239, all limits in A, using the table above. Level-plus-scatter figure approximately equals 8.74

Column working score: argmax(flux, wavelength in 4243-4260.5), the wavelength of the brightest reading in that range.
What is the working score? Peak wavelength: 4243.37 A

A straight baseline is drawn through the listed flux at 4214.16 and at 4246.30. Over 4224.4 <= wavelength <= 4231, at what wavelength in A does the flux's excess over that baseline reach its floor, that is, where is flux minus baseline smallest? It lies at 4226.79 A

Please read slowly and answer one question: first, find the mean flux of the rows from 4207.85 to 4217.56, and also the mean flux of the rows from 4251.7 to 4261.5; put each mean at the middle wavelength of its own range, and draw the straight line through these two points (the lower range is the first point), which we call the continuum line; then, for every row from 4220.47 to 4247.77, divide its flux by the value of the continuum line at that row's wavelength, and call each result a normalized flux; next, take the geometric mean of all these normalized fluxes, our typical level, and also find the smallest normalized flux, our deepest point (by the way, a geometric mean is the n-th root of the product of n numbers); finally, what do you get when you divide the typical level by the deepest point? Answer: 1.37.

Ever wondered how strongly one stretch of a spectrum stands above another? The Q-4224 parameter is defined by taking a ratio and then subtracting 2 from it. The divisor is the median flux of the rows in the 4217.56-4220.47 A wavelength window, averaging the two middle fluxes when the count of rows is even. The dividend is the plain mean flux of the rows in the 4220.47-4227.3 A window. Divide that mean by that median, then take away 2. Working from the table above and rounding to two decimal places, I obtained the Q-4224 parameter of -1.22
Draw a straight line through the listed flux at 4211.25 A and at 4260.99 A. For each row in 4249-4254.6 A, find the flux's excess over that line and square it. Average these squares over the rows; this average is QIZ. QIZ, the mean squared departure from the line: 0.4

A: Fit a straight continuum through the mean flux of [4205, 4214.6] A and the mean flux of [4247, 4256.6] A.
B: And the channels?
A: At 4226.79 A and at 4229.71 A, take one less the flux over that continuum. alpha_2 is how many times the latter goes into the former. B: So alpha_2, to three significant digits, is 1.70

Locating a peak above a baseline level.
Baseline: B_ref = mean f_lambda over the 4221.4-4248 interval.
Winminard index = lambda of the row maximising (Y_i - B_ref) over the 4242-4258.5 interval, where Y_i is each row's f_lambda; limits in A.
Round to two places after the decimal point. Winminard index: 4243.37 A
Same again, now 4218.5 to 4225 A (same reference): 4219.01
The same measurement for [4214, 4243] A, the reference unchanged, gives 4214.16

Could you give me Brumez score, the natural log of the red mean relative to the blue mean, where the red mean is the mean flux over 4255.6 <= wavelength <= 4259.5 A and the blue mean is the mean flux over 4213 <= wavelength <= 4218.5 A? -0.16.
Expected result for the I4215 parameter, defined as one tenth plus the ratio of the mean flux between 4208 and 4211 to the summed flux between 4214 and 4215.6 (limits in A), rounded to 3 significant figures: 0.609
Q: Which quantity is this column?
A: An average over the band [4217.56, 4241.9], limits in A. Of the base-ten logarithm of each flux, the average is 0.85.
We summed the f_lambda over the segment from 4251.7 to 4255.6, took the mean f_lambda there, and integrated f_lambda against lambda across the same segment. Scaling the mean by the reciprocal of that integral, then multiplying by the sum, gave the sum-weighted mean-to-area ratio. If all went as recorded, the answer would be 7.2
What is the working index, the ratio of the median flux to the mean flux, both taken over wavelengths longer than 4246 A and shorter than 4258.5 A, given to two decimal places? 0.99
